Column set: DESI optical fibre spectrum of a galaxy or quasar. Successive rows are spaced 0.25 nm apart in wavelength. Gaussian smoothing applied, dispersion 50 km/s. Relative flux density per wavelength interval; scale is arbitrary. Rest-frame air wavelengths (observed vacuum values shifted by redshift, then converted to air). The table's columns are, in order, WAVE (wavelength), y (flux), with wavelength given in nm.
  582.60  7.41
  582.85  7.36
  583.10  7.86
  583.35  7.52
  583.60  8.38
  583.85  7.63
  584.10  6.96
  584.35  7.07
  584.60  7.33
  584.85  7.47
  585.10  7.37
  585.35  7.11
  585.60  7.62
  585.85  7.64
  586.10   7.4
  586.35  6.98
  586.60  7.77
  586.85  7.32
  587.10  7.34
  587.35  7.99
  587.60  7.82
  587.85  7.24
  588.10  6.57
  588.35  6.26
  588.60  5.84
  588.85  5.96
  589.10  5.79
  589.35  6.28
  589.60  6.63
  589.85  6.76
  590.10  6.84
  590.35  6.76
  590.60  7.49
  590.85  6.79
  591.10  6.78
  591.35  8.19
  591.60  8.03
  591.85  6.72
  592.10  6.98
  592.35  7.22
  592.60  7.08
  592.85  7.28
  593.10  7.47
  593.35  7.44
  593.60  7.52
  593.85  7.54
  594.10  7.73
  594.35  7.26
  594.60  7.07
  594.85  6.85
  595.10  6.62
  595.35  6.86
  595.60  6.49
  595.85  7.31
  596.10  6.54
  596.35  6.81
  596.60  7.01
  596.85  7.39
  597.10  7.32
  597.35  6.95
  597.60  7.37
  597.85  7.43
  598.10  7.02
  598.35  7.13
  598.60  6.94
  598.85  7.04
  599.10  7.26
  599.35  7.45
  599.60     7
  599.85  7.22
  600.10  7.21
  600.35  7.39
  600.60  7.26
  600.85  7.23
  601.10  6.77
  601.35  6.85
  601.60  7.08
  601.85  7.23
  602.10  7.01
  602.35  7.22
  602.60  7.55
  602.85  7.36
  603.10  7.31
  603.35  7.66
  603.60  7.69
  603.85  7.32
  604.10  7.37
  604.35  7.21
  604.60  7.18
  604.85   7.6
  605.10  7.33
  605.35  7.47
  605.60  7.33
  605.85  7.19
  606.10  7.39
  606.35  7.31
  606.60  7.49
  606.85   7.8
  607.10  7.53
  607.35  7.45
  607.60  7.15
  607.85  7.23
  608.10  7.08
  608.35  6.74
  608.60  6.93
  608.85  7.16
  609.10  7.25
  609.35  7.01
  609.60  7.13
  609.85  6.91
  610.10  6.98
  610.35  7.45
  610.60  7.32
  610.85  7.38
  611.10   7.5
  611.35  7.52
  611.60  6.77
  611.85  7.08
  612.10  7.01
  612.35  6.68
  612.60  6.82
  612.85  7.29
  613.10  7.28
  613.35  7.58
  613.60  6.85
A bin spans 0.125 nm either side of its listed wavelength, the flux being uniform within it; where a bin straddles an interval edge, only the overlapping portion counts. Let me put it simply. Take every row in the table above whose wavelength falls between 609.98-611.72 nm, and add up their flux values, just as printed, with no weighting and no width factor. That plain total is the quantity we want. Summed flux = 51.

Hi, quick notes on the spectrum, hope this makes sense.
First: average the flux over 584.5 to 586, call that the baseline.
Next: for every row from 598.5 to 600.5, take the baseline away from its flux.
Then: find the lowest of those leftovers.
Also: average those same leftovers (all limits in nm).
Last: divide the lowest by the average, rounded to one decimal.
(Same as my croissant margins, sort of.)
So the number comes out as 2.1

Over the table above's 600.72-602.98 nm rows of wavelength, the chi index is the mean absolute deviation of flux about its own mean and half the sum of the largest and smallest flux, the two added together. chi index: 7.35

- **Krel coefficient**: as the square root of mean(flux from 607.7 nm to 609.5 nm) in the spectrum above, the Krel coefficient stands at 2.66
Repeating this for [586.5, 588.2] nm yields 2.73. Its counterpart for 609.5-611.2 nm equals 2.69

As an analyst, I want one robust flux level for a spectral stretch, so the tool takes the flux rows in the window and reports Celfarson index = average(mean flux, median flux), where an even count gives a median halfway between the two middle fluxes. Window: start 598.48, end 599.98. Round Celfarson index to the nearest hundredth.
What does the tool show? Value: 7.14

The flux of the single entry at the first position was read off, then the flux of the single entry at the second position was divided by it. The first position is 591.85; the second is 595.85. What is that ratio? 1.09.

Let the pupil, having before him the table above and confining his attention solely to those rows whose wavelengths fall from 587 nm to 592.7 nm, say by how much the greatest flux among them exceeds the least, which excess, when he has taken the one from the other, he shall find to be 2.4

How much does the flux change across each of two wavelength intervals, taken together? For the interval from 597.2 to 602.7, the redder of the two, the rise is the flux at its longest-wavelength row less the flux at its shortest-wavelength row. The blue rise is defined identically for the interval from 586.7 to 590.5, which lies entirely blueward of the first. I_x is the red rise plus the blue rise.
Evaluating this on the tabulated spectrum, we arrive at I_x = 0.0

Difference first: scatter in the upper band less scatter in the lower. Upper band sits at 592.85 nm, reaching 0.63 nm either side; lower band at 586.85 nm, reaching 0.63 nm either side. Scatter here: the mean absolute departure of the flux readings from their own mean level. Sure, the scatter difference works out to -0.19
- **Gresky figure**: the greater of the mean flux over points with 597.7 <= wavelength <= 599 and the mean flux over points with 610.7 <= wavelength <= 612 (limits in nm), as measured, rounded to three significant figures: 7.25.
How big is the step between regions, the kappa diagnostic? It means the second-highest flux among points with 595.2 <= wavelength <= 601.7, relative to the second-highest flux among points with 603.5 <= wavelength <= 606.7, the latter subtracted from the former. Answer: -0.2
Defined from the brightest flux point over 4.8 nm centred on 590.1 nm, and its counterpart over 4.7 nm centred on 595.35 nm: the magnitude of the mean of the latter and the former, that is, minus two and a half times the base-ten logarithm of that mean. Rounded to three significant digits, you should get -2.25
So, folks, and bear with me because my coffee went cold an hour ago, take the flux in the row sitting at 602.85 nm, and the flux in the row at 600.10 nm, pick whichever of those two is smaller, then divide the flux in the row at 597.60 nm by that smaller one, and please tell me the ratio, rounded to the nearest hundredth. 1.02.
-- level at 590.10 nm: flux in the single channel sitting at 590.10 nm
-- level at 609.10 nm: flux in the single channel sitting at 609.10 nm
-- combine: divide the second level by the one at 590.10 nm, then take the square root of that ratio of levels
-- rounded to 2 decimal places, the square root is 1.03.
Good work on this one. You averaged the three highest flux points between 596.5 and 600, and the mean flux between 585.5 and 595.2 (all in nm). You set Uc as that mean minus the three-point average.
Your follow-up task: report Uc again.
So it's -0.32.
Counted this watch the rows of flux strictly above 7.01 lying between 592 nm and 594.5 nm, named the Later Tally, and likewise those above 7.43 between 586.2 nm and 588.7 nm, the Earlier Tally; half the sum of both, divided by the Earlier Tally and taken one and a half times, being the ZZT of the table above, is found 3.0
